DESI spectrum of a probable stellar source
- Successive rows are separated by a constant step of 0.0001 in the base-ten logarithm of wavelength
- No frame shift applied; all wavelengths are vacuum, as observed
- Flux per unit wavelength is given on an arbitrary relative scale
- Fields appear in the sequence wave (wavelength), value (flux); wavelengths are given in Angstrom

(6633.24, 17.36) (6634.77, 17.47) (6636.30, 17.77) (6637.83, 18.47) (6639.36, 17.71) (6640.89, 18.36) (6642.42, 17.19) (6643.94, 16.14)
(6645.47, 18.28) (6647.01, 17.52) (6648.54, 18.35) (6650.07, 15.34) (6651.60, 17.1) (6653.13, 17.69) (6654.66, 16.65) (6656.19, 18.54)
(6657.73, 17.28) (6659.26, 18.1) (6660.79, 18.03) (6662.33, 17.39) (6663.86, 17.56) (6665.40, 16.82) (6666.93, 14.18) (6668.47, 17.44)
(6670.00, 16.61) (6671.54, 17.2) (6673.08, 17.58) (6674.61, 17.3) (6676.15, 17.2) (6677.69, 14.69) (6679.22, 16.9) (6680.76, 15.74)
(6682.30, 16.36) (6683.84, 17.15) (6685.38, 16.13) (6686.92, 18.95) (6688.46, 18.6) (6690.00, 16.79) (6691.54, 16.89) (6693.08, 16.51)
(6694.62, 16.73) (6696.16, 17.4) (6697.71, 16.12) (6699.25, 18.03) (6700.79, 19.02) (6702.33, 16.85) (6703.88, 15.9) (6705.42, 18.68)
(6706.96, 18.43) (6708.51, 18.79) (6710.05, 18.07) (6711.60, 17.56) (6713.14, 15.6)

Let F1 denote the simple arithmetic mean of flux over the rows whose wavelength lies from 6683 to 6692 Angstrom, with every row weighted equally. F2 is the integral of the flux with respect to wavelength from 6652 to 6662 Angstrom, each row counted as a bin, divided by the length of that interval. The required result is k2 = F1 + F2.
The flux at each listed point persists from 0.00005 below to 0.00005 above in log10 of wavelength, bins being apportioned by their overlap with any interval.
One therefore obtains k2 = 35.1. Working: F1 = 17.4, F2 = 17.7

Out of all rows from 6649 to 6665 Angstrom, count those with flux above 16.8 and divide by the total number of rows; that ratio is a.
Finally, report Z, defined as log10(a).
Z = -0.10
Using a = 0.80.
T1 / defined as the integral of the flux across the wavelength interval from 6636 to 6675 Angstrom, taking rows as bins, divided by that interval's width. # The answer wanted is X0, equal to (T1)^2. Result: 300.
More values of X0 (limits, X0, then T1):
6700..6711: 323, 18.0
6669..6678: 285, 16.9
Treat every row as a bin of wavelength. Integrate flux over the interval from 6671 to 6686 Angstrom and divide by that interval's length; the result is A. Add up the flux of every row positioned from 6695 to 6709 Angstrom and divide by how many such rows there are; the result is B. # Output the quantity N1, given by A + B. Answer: 34.3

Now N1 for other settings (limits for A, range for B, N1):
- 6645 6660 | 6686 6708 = 35.0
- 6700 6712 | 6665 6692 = 34.7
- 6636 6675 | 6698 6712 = 35.3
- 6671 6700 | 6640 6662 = 34.4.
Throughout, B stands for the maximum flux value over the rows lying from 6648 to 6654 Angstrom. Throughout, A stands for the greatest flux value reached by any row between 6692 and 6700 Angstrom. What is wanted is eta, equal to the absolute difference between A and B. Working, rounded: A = 18.03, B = 18.35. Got 0.32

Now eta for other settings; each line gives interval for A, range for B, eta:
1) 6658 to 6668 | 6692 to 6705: 0.92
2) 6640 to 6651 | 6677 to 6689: 0.59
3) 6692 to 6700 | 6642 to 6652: 0.32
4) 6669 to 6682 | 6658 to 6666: 0.52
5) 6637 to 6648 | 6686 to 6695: 0.48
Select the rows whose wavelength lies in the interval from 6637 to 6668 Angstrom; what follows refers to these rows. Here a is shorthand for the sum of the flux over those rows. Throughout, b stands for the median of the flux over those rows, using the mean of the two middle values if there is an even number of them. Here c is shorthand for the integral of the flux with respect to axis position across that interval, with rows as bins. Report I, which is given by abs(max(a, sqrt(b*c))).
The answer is 347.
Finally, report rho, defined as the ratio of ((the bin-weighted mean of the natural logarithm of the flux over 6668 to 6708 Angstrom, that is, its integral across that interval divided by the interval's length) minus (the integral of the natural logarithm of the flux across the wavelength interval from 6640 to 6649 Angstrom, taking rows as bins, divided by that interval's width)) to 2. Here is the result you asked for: -0.014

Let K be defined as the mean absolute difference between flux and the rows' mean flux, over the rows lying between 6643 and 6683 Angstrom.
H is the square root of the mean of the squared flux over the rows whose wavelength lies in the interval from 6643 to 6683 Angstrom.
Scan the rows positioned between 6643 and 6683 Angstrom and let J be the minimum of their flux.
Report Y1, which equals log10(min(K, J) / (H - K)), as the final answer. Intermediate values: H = 17.0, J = 14.18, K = 0.81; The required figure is -1.30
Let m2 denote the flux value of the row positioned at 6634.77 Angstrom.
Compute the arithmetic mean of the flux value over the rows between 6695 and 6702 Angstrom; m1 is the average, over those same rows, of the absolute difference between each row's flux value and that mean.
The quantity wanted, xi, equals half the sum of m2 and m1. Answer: 9.2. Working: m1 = 0.9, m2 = 17.47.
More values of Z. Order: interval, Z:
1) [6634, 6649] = -0.05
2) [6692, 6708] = -0.22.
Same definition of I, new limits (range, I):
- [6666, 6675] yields 100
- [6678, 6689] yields 120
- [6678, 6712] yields 382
